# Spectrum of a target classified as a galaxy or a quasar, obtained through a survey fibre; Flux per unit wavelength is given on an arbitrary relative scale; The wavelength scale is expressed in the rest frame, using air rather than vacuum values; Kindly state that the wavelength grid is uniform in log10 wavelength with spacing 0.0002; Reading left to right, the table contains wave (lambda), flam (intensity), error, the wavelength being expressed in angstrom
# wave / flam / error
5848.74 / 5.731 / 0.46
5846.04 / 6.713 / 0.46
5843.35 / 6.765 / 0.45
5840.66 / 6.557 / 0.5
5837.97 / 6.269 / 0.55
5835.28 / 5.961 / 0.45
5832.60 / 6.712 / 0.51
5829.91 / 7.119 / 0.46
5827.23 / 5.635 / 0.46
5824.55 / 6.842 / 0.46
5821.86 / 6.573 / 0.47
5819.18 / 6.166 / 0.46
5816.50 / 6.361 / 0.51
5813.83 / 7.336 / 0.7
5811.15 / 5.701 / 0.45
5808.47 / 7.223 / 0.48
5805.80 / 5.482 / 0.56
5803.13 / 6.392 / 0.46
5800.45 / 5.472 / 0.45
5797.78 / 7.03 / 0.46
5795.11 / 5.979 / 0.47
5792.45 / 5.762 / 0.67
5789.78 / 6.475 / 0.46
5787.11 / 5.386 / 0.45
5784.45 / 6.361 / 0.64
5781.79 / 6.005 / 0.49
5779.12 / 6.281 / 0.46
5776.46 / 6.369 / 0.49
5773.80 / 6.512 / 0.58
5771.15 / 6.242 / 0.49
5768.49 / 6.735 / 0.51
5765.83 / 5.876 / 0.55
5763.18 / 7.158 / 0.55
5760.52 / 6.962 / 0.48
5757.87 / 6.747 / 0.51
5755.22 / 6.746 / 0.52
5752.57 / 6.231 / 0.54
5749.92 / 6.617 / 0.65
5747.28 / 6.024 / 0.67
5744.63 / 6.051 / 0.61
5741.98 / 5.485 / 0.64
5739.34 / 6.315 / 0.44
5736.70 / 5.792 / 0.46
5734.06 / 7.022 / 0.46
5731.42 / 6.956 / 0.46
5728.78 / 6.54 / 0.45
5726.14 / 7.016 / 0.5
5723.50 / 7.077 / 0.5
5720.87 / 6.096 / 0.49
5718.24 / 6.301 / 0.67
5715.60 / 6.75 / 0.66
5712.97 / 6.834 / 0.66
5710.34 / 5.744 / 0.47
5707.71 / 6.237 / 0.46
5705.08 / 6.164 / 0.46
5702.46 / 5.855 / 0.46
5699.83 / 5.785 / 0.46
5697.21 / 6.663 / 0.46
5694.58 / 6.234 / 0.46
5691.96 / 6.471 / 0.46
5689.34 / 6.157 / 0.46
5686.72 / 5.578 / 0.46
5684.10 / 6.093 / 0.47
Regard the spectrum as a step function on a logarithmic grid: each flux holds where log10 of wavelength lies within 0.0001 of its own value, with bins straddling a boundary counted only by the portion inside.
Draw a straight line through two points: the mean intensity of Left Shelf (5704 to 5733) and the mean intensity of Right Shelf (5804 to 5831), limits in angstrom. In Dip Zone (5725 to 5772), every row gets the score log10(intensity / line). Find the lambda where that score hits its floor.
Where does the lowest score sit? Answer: 5741.98 angstrom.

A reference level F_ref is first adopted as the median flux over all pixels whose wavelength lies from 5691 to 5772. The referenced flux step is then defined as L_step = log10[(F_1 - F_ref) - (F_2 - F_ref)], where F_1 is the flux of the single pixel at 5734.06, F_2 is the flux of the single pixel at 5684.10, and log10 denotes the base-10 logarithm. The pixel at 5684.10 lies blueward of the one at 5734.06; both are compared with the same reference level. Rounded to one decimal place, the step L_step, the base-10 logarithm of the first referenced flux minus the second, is 0.0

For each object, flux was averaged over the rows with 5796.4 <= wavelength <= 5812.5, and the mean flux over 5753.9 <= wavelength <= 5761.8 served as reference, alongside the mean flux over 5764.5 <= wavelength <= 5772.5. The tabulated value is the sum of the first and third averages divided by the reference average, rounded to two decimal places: 1.83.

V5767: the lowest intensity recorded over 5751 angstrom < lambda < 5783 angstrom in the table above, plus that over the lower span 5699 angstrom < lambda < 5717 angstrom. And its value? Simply 11.62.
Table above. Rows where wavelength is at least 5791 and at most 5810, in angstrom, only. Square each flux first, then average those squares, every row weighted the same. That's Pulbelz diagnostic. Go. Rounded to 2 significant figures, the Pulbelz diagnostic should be 39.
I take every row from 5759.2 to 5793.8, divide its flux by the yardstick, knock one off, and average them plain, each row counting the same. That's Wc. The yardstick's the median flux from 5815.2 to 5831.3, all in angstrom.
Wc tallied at -0.023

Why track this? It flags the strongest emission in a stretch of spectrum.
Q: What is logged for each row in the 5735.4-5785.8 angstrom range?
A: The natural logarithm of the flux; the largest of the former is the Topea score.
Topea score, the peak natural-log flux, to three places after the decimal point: 1.968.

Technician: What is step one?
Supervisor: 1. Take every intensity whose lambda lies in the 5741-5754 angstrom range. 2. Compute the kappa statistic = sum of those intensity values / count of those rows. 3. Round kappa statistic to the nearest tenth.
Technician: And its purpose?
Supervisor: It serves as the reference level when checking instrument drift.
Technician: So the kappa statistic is 6.1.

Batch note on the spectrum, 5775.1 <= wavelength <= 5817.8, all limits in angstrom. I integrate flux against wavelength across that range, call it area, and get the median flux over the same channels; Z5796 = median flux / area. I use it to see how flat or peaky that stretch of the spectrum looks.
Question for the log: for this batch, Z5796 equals 0.0238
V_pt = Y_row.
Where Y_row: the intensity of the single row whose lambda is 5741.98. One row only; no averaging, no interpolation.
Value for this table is 5.485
